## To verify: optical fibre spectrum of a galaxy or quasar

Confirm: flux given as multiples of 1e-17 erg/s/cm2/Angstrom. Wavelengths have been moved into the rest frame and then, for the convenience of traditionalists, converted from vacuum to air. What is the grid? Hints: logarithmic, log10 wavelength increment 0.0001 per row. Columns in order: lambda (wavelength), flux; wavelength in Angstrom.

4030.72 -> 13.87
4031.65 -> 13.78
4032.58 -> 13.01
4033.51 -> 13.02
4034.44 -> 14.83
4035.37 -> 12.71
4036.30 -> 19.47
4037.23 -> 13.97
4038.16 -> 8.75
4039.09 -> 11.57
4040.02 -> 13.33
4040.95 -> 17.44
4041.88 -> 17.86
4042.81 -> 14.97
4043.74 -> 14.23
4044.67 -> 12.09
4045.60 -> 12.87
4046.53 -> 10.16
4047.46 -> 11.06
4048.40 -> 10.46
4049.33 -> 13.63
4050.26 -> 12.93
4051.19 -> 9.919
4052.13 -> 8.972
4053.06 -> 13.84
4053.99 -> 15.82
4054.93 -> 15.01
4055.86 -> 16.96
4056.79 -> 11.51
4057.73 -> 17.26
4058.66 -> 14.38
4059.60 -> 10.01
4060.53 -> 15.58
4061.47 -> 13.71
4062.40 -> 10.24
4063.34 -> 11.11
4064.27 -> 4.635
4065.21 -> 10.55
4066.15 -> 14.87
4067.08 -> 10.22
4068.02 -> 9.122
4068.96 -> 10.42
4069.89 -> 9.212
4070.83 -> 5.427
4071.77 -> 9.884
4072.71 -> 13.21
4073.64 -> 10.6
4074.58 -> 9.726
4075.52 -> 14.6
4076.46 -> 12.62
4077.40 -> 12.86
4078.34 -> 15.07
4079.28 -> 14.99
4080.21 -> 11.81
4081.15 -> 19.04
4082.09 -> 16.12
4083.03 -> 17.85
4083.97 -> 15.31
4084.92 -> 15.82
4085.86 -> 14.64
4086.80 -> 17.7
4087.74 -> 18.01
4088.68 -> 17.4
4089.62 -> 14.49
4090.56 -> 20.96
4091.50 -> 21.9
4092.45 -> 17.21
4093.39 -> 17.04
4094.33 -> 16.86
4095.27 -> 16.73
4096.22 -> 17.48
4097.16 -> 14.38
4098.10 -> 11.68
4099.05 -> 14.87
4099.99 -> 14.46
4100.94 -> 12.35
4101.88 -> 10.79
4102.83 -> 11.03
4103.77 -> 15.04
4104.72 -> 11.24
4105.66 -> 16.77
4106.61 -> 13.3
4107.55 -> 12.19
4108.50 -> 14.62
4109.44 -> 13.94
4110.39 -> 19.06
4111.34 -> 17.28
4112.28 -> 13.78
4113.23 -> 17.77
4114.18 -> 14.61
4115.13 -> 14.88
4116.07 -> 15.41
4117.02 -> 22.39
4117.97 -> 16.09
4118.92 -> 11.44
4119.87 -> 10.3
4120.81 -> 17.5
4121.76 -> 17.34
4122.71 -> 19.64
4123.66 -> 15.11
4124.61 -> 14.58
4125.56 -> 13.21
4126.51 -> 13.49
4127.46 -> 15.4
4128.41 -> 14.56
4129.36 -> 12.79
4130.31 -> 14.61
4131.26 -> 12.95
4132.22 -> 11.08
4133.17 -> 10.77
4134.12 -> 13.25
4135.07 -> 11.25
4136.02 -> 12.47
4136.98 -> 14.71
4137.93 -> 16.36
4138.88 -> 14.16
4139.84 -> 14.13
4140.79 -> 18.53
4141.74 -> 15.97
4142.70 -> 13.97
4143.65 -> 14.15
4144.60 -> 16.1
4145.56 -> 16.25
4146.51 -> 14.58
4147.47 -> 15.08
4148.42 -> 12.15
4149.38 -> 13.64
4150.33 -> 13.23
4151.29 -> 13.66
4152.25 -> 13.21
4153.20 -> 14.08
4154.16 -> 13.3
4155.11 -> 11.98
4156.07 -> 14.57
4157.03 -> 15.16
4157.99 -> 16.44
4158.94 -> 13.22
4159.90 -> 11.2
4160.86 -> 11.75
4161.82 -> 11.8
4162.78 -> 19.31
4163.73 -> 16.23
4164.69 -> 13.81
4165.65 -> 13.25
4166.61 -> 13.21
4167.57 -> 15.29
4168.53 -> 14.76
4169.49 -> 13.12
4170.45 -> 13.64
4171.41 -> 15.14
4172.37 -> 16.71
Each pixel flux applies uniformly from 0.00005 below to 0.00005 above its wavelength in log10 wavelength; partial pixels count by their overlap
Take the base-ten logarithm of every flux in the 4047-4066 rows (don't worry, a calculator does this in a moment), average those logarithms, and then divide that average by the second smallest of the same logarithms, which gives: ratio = 1.13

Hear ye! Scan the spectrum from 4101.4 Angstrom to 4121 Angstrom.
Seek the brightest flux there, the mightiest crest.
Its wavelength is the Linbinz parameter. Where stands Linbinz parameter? 4117.02 Angstrom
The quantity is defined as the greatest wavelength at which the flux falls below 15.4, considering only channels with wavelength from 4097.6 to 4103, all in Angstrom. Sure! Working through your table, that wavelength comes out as 4102.83 Angstrom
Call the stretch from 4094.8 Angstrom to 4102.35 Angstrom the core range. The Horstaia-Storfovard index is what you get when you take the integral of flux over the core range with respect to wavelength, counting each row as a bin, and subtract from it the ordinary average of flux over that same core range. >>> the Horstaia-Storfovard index 92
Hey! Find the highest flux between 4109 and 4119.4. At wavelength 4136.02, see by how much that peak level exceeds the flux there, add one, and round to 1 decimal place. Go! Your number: 10.9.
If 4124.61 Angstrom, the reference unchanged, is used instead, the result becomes 8.8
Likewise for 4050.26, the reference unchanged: 10.5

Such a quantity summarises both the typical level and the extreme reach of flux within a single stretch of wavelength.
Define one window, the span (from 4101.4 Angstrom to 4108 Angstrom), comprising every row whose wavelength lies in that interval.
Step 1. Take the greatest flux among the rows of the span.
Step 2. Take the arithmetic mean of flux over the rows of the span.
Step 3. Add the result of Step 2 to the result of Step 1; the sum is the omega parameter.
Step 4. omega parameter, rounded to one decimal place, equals 29.7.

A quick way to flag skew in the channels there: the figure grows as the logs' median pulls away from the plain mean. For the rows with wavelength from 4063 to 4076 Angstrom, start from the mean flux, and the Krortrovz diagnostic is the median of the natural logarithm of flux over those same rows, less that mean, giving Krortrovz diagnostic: -7.9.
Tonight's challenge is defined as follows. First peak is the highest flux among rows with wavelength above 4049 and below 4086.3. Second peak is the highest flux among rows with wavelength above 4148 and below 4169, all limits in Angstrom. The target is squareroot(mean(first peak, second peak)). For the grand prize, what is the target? 4.38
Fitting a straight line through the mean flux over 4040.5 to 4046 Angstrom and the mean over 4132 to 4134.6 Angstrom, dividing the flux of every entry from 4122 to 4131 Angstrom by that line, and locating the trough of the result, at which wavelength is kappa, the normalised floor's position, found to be 4129.36 Angstrom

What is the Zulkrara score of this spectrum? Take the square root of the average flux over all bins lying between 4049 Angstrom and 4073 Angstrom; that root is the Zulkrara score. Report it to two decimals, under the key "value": 3.44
